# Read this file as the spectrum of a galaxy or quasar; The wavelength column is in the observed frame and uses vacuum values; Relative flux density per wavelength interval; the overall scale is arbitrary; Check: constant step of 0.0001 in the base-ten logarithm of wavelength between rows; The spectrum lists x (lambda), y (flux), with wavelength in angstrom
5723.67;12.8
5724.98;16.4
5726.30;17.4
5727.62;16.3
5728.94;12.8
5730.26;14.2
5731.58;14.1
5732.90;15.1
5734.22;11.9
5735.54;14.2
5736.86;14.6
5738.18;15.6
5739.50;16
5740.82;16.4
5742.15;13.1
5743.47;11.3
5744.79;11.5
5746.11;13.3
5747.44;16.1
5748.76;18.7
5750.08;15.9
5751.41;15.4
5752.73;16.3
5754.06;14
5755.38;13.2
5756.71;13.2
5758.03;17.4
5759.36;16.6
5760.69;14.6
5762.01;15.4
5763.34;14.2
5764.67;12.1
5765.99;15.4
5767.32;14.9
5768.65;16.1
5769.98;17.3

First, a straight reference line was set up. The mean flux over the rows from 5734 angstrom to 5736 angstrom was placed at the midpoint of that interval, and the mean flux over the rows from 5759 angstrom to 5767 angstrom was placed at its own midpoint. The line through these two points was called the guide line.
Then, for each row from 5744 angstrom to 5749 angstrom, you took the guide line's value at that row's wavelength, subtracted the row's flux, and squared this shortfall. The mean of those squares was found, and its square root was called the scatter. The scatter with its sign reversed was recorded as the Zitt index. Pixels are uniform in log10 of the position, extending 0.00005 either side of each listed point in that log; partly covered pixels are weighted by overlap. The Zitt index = -2.9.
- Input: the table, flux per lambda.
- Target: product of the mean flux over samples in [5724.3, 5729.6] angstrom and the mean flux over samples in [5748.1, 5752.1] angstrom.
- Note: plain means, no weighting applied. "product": 262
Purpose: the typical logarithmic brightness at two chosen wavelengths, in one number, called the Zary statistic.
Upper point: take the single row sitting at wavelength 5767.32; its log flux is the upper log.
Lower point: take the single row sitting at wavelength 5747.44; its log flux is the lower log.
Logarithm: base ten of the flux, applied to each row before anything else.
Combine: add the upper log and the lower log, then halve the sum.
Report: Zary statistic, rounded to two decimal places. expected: 1.19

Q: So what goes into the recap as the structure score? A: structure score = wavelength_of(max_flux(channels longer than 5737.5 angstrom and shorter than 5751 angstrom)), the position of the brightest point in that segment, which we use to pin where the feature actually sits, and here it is 5748.76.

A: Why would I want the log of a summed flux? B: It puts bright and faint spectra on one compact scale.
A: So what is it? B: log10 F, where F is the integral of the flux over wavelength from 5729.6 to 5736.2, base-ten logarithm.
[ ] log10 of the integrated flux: 1.96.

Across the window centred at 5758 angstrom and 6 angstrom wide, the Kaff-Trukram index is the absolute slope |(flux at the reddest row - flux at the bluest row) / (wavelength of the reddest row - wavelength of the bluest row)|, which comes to 0.26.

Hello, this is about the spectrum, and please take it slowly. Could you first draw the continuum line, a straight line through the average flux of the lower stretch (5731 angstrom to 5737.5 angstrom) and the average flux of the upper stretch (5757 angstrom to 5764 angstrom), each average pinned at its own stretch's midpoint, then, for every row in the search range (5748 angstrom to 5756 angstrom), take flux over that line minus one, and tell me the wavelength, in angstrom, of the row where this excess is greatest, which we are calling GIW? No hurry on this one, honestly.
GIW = 5748.76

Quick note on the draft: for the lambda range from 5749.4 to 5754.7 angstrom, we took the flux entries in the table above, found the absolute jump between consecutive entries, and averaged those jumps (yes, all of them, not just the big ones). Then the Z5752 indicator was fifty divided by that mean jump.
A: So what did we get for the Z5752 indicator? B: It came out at 41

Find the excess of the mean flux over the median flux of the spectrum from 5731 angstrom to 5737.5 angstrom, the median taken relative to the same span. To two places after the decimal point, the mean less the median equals -0.22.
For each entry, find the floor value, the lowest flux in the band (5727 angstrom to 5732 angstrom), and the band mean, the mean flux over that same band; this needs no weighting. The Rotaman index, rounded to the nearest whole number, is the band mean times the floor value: 184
